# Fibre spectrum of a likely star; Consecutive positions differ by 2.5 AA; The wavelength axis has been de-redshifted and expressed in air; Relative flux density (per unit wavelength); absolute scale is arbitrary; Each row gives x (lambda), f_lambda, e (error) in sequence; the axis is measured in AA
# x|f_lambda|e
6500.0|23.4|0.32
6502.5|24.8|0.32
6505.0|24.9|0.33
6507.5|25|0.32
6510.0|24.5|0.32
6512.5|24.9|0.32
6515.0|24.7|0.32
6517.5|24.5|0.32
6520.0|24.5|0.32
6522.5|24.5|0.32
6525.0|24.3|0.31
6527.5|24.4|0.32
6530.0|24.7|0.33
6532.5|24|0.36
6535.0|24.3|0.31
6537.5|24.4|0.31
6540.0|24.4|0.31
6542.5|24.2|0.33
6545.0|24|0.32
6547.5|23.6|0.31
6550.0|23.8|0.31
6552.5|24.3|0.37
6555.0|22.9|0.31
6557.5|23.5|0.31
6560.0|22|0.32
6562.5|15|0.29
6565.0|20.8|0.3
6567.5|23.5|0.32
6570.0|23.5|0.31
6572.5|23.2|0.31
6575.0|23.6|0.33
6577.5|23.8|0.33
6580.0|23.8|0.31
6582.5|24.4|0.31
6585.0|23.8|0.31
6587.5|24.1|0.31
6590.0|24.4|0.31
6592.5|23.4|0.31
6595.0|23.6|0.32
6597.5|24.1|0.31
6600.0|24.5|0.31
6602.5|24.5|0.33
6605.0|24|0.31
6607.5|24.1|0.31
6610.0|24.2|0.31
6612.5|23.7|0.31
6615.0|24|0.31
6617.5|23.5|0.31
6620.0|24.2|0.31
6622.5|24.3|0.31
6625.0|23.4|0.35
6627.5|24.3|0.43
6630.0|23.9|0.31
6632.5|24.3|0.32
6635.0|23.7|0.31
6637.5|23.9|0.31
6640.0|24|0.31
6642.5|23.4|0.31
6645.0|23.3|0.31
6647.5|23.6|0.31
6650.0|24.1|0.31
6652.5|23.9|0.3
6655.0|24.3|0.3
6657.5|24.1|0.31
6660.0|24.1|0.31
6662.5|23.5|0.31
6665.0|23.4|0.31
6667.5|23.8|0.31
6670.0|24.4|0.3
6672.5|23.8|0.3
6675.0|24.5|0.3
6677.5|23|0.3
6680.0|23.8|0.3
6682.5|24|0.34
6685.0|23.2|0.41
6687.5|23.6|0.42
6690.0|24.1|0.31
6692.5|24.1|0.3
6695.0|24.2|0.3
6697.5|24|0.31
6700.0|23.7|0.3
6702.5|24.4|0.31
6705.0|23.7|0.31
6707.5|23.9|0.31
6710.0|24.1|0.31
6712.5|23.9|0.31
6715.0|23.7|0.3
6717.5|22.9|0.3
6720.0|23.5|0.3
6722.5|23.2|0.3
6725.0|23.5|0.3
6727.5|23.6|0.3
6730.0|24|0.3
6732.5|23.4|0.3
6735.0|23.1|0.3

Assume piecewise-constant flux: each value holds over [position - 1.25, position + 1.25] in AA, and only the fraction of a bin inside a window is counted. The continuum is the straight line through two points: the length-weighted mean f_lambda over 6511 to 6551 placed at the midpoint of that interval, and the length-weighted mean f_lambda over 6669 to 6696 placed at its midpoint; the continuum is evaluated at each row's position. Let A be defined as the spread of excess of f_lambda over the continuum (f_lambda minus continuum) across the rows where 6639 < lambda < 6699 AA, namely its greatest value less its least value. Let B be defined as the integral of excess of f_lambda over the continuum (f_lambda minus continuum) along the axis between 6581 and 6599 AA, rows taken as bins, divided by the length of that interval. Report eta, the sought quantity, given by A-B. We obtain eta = 1.7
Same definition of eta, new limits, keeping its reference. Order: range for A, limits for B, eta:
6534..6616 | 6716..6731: 9.9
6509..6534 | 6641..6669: 1.0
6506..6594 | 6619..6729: 9.9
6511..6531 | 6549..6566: 3.1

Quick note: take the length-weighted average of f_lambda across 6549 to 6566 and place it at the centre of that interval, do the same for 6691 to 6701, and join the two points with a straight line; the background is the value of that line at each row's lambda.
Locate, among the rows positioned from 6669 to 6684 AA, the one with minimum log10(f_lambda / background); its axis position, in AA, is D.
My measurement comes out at 6677.5 AA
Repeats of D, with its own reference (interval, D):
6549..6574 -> 6562.5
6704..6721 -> 6717.5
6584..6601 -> 6592.5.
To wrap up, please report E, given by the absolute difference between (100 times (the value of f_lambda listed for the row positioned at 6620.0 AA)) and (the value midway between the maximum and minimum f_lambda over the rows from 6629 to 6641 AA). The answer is 2396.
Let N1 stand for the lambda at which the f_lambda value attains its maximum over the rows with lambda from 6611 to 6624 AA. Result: 6622.5 AA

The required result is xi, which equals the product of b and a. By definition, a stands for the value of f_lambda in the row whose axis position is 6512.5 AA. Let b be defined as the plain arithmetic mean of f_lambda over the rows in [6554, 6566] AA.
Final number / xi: 519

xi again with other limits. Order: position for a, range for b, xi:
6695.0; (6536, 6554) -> 583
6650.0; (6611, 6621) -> 575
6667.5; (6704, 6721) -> 563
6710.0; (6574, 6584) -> 576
